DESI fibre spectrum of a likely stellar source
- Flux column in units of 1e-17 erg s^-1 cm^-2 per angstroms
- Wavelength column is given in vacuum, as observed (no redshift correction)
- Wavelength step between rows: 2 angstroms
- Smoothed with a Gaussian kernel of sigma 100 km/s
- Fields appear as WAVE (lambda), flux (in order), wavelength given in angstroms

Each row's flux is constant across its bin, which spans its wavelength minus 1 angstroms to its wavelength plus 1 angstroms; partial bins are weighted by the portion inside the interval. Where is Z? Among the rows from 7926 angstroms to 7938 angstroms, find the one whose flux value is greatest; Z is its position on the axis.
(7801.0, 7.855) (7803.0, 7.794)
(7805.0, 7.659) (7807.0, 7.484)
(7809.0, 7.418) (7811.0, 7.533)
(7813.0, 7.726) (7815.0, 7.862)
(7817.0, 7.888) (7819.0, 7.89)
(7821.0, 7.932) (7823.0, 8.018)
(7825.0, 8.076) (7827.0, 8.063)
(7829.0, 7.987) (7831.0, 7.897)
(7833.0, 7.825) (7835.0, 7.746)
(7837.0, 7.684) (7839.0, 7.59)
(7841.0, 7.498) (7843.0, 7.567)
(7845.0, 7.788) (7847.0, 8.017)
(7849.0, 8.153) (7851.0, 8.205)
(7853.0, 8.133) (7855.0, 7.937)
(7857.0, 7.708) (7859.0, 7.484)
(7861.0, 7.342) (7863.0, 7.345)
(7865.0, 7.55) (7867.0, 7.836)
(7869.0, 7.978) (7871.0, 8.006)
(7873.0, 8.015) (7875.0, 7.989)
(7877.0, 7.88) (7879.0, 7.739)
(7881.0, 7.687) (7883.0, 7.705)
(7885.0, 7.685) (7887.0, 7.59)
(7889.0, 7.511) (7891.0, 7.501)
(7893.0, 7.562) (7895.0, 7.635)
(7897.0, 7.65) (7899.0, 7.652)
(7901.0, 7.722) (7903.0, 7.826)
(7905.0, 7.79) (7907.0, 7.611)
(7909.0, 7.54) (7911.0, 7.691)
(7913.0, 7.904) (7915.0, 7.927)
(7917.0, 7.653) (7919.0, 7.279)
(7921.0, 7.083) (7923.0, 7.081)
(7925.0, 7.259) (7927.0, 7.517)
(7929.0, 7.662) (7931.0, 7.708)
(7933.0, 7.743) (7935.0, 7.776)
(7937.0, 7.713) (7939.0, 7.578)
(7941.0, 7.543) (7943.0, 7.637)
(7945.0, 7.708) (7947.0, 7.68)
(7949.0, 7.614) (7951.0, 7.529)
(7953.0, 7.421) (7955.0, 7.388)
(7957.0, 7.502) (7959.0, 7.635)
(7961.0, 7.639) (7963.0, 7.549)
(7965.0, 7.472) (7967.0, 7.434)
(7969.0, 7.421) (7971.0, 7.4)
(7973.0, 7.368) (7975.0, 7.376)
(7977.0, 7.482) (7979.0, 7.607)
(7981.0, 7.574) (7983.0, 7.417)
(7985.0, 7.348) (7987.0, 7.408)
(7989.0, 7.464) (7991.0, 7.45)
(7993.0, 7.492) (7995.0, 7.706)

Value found 7935.0 angstroms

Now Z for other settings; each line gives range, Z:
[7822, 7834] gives 7825.0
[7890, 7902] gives 7901.0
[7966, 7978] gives 7977.0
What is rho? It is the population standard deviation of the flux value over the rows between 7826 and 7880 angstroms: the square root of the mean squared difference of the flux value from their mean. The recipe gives 0.239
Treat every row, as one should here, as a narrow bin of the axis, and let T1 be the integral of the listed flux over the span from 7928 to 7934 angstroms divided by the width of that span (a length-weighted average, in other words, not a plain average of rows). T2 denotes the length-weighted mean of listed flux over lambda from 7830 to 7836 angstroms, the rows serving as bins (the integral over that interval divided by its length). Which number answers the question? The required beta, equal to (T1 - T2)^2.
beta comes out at 0.014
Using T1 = 7.70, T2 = 7.82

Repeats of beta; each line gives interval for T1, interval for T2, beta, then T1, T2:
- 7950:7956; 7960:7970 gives 0.003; 7.45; 7.50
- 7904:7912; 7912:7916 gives 0.066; 7.66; 7.92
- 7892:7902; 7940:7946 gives 0.000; 7.64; 7.63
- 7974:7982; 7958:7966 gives 0.004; 7.51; 7.57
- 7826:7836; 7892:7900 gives 0.078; 7.90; 7.62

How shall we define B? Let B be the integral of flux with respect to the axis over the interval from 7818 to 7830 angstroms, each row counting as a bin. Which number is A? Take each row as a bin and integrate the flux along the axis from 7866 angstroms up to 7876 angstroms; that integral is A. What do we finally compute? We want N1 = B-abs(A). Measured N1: 16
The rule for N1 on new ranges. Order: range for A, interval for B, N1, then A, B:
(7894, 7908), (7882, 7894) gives -17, 108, 91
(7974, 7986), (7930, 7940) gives -13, 90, 77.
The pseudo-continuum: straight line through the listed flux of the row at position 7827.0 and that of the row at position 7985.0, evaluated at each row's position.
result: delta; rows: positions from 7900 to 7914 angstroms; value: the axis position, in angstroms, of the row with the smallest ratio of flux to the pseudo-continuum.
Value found 7909.0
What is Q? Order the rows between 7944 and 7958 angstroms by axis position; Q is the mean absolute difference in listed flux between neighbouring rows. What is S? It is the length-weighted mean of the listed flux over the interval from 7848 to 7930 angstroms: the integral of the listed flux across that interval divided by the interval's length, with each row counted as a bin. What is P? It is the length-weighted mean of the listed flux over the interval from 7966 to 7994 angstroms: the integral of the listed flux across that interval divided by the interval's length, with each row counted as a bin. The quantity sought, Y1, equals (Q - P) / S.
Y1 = -0.960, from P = 7.45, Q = 0.07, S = 7.68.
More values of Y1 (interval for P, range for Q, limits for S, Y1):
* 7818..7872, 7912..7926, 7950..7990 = -1.024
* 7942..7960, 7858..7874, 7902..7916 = -0.961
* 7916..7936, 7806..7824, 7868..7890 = -0.948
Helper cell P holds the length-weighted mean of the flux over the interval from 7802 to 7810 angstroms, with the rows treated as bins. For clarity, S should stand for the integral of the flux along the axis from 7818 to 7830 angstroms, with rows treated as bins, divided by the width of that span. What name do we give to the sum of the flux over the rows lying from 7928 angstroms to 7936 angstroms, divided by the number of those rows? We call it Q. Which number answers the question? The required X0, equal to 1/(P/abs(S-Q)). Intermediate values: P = 7.59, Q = 7.72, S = 7.99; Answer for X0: 0.036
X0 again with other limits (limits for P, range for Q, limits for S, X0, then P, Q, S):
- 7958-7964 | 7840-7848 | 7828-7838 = 0.014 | 7.61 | 7.72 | 7.83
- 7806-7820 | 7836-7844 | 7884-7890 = 0.001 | 7.69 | 7.58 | 7.60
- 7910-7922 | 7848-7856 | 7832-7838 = 0.047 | 7.59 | 8.11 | 7.75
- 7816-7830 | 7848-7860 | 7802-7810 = 0.044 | 7.98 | 7.94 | 7.59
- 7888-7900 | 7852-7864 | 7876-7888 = 0.007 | 7.59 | 7.66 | 7.71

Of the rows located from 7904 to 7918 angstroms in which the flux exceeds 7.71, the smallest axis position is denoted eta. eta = 7905.0 angstroms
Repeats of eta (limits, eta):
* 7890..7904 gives 7901.0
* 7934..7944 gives 7935.0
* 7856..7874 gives 7867.0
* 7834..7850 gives 7835.0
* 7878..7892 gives 7879.0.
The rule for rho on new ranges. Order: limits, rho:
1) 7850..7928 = 0.260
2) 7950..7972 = 0.085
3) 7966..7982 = 0.084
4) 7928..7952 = 0.075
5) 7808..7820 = 0.184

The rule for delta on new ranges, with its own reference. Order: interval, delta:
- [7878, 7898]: 7891.0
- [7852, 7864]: 7861.0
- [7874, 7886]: 7881.0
